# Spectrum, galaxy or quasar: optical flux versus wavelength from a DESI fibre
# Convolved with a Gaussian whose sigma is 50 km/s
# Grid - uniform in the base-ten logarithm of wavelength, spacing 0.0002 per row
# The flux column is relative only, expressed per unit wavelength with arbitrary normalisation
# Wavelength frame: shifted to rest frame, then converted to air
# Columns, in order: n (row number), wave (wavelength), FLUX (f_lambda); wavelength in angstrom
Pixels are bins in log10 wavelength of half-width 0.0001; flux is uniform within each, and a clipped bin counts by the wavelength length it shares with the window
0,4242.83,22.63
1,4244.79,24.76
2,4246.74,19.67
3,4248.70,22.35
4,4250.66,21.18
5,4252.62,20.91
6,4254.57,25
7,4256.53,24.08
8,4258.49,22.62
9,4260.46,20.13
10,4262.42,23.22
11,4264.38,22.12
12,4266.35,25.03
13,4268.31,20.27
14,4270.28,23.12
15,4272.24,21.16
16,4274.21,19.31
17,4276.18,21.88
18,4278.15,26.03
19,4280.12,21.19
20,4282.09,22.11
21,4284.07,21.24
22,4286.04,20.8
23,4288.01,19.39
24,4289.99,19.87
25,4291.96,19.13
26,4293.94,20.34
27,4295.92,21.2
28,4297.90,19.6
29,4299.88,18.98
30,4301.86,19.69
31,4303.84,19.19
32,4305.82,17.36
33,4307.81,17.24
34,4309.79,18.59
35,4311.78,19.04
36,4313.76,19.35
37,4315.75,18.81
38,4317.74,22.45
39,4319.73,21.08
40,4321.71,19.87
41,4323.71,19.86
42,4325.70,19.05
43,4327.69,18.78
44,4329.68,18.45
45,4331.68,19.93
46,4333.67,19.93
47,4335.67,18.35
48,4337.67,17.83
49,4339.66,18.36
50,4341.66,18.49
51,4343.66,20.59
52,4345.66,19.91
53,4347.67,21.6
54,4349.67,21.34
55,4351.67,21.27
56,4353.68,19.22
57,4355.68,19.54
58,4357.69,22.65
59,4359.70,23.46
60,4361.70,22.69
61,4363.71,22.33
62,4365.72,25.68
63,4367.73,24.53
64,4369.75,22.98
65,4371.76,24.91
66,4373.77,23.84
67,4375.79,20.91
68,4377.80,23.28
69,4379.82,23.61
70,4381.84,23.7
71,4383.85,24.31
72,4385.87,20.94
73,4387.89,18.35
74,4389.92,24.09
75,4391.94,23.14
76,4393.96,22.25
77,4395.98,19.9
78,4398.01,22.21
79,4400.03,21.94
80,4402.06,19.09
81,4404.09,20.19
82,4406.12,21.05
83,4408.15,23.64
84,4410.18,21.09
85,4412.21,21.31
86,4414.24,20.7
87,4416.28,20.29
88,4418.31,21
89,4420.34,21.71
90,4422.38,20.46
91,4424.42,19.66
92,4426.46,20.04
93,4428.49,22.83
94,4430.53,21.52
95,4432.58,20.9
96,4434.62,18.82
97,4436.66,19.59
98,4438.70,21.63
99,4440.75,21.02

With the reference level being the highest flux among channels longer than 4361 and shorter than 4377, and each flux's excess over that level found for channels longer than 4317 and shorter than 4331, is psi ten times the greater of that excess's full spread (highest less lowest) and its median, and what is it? 40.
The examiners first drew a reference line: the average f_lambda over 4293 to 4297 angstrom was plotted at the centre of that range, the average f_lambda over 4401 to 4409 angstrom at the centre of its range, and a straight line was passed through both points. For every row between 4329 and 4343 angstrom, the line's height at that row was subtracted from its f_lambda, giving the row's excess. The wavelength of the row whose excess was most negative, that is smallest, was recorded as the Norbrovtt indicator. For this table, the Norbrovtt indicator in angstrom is 4337.67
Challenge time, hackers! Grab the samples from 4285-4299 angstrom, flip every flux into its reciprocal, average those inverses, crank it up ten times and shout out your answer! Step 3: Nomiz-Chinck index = 0.50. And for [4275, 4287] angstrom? 0.45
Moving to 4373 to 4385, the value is 0.43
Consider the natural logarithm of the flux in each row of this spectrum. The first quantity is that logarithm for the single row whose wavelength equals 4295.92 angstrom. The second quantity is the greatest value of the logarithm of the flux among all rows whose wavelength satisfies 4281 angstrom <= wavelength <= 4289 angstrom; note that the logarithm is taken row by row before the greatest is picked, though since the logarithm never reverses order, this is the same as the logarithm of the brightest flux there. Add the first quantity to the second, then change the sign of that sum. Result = -6.15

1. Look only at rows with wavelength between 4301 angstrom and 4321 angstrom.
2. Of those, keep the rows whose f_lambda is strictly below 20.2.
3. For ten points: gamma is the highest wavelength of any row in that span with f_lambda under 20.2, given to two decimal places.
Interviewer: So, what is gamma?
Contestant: 4315.75 angstrom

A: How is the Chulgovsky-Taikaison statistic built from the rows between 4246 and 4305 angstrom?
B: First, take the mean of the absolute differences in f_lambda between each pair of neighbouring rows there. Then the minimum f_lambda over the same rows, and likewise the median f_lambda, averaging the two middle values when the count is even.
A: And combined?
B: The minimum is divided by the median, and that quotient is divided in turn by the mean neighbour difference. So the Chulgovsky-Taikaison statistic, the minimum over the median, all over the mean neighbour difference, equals 0.49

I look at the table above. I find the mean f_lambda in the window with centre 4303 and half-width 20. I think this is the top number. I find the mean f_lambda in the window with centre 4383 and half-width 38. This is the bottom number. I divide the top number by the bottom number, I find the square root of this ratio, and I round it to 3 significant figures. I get 0.946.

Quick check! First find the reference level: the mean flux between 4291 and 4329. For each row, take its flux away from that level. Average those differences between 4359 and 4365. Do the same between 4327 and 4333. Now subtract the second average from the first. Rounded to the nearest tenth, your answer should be -3.8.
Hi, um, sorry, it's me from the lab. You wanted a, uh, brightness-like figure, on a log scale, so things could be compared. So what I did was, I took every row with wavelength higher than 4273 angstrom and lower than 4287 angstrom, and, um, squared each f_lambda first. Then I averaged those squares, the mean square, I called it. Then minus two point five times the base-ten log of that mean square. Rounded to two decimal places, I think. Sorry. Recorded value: -6.70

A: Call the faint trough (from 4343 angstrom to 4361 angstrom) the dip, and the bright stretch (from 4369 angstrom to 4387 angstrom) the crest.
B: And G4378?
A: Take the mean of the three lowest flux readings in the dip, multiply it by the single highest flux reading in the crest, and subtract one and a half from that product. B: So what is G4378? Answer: 486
